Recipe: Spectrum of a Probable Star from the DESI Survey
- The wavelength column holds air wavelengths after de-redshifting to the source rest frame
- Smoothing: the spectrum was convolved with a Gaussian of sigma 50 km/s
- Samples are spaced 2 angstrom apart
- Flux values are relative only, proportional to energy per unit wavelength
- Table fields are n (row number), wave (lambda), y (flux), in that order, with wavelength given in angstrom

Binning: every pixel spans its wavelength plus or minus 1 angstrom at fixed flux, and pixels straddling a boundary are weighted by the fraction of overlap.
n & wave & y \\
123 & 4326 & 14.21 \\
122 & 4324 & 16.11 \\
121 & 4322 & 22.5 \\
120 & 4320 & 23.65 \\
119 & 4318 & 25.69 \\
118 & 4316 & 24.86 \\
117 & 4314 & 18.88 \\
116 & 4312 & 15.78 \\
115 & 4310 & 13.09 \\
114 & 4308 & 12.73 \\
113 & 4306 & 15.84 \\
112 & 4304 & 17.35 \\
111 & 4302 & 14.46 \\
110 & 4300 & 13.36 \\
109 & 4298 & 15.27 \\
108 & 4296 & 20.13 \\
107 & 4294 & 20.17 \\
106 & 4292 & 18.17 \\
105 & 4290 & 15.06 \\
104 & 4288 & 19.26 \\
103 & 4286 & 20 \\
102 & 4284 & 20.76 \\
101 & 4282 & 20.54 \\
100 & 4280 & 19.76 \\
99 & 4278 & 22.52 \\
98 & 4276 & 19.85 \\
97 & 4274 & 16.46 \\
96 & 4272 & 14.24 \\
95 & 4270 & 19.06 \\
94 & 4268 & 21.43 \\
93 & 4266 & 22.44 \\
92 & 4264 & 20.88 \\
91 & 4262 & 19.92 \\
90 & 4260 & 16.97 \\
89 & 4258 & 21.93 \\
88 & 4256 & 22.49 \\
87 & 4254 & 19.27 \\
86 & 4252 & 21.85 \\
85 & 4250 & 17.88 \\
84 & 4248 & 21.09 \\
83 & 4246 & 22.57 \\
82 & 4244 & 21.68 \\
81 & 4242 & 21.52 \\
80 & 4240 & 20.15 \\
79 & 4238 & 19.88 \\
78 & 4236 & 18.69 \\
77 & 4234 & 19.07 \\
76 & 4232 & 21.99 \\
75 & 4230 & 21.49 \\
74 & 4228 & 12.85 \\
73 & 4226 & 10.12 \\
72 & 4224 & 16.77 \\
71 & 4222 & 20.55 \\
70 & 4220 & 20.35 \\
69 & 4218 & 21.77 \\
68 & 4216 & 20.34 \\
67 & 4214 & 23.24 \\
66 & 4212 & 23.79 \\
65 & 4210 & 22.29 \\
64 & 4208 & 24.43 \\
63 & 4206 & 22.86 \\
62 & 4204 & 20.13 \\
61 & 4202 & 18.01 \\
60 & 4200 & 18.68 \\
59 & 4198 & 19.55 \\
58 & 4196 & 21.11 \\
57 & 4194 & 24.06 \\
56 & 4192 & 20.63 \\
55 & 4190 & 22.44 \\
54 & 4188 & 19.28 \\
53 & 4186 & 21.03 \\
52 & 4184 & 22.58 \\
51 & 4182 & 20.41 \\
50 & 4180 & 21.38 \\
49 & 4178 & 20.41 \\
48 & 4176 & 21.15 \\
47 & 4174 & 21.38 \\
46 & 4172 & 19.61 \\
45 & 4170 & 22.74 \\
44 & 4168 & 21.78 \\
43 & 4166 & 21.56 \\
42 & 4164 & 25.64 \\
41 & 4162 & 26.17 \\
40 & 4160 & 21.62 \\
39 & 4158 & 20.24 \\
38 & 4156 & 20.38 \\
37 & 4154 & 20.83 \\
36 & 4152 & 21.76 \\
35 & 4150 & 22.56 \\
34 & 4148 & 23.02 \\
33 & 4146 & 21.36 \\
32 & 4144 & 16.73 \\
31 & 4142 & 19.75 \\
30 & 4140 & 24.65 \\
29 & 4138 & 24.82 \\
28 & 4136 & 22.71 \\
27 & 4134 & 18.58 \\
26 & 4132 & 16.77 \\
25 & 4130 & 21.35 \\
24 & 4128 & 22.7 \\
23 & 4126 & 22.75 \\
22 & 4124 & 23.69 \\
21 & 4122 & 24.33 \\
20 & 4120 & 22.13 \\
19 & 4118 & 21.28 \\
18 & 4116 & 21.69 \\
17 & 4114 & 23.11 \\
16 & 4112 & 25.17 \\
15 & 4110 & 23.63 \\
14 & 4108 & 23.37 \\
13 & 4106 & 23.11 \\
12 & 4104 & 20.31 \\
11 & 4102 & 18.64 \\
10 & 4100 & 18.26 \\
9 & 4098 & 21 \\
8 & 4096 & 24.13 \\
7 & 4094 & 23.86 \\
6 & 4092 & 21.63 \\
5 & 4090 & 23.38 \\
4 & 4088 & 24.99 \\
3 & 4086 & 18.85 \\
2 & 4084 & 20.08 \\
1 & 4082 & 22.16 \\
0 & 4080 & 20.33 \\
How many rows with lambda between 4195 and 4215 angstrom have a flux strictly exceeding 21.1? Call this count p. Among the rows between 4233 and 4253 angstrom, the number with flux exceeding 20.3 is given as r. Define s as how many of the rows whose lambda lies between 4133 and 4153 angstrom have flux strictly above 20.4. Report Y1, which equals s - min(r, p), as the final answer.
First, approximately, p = 6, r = 5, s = 7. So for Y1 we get 2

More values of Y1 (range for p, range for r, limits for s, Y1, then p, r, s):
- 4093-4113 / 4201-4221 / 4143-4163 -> 1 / 6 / 8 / 7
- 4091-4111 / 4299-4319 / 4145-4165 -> 6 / 6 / 2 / 8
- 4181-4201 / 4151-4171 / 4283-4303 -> -3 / 4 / 9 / 1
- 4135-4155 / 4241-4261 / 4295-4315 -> -7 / 7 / 7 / 0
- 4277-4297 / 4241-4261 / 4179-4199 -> 7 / 1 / 7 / 8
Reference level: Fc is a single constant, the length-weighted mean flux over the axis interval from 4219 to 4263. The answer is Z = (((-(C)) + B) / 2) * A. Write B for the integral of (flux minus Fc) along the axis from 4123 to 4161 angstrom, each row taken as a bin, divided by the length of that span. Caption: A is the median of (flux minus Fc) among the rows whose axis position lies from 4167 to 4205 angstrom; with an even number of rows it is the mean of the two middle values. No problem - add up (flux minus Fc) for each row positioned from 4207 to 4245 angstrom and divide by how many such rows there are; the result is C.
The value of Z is 1.0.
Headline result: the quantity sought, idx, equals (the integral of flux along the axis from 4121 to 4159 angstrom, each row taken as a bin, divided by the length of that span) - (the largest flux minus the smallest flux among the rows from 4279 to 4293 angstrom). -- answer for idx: 15.8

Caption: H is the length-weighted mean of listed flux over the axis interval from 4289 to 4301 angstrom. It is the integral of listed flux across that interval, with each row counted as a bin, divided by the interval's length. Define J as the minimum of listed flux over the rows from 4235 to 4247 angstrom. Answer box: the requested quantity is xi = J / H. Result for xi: 1.1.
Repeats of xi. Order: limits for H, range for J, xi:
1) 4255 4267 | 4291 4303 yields 0.6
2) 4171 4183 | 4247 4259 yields 0.9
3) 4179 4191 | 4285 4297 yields 0.7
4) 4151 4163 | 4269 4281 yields 0.7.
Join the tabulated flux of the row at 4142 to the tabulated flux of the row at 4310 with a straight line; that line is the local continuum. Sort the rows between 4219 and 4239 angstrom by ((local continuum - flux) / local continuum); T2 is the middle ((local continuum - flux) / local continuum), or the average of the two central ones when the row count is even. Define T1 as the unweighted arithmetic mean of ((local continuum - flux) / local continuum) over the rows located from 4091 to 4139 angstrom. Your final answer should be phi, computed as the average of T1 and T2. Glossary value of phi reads -0.13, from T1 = -0.06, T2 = -0.20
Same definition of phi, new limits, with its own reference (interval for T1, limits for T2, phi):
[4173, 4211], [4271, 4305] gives -0.28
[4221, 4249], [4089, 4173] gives -0.15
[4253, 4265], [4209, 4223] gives -0.32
